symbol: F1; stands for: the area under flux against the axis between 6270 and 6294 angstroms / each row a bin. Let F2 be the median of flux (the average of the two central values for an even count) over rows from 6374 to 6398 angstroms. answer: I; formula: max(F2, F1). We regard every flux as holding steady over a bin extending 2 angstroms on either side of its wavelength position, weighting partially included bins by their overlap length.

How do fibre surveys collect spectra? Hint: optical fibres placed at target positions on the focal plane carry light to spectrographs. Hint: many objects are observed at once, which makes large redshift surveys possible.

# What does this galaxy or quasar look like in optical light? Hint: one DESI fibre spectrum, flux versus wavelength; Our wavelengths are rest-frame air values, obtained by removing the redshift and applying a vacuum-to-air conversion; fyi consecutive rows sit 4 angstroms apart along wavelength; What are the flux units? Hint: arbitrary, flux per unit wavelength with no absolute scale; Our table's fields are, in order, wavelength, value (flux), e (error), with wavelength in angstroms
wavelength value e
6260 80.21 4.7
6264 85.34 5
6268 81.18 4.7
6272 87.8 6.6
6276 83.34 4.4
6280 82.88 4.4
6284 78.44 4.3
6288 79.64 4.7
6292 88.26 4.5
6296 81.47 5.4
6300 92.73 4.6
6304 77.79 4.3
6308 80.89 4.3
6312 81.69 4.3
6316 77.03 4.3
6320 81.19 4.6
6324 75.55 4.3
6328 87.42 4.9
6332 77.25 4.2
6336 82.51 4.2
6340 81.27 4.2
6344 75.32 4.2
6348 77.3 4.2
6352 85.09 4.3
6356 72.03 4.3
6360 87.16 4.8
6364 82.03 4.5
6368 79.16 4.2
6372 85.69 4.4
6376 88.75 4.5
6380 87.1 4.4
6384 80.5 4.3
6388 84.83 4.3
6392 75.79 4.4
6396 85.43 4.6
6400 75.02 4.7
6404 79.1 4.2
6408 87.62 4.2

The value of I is 2001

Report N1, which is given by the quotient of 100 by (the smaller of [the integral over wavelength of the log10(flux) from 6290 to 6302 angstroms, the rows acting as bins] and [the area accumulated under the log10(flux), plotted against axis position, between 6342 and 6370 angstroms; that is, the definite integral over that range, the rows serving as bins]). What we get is 4.29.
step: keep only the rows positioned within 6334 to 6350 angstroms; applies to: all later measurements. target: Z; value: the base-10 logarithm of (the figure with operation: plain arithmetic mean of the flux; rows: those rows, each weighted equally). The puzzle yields 1.898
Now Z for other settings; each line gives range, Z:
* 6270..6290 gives 1.916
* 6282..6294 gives 1.914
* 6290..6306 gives 1.930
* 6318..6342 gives 1.908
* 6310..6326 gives 1.897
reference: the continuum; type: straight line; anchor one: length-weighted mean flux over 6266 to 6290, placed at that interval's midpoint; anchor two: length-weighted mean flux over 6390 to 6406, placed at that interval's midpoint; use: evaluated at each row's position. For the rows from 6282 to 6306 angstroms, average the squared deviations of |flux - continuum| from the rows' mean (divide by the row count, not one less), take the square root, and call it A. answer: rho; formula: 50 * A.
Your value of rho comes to 174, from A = 3.5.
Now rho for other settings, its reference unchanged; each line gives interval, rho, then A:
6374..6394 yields 146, 2.9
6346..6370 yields 134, 2.7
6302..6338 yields 109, 2.2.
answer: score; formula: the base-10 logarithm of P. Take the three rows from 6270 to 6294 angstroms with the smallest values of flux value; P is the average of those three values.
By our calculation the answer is 1.90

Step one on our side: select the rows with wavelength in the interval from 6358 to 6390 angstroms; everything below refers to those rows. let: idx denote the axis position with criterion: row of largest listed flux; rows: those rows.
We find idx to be 6376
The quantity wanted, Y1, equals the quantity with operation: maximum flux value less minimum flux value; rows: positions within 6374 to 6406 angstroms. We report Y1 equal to 13.7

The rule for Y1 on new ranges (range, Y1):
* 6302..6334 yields 11.9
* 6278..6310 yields 14.9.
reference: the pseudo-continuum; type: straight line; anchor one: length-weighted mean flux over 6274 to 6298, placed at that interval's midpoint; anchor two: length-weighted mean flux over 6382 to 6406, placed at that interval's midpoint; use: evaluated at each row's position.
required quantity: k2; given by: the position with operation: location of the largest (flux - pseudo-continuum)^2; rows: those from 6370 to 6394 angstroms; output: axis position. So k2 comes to 6376 angstroms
